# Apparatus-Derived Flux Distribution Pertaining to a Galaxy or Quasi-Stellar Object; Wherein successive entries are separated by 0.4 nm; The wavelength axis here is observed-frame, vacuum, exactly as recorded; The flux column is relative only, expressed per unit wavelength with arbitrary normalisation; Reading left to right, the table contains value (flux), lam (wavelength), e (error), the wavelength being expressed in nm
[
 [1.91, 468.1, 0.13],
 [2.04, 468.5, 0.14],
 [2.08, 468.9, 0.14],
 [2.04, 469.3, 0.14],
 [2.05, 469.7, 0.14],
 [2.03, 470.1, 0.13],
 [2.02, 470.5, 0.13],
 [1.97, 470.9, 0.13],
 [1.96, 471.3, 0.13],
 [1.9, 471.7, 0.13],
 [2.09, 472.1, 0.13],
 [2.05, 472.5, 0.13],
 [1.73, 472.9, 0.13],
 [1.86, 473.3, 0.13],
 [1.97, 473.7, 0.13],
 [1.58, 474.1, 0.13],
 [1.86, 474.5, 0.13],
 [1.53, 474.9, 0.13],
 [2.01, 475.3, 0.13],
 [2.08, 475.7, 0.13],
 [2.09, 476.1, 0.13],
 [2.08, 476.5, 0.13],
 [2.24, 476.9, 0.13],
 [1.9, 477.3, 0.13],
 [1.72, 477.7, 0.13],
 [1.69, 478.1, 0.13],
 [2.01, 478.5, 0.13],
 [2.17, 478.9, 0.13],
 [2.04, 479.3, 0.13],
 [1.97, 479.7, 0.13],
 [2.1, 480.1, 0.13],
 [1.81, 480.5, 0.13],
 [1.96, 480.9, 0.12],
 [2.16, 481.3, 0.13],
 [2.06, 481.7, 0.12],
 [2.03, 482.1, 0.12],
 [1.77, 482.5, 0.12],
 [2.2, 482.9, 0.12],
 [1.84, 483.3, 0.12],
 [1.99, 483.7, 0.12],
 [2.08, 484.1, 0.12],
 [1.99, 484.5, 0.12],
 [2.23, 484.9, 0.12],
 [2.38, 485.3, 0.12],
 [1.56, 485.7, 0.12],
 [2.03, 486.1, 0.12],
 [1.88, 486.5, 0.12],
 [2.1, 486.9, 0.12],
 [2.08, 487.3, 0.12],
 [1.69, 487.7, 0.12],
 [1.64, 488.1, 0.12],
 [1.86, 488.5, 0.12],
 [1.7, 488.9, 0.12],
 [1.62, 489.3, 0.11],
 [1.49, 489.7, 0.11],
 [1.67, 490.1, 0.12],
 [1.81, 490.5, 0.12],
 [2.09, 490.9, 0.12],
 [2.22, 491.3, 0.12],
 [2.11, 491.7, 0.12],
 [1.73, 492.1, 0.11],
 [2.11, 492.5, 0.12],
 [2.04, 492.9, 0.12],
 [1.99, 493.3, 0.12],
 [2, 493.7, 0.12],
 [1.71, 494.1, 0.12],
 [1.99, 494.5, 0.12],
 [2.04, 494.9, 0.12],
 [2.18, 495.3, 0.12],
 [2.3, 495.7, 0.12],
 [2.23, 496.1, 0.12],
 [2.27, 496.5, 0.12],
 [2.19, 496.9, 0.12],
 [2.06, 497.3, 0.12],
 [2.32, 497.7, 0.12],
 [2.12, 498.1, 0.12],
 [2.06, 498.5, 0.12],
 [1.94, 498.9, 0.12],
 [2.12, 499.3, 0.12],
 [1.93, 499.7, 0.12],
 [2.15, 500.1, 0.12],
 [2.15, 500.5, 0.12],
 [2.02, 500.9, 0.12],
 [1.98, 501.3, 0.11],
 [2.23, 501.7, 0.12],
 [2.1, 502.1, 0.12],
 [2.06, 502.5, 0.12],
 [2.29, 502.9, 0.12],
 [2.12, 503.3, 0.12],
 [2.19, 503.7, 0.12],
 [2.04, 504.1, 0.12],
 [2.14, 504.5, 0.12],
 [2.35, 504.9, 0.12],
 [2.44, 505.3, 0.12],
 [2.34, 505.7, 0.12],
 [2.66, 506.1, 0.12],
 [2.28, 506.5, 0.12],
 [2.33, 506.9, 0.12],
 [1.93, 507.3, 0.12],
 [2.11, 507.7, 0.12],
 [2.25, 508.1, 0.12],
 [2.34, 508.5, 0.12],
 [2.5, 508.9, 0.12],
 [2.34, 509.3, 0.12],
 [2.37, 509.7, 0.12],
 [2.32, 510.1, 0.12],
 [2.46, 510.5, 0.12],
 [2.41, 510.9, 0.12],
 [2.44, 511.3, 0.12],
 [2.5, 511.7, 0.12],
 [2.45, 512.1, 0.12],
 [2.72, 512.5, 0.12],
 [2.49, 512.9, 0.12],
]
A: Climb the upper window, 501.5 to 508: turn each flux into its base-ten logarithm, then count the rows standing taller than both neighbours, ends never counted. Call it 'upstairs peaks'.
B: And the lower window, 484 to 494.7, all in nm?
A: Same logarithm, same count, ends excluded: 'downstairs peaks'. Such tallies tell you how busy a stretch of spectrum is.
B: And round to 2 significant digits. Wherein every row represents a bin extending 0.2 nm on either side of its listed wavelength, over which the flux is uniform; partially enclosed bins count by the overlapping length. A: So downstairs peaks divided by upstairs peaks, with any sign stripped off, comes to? 1.4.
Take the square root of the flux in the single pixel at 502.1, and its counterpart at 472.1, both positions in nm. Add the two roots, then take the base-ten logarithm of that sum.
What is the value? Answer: 0.462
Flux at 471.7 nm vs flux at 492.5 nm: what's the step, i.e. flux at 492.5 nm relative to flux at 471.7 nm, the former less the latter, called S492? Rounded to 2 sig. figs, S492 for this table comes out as 0.21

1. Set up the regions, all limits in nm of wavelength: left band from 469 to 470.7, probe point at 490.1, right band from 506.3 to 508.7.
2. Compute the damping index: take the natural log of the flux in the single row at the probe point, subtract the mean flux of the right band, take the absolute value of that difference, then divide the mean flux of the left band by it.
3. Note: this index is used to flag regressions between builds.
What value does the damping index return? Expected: 1.20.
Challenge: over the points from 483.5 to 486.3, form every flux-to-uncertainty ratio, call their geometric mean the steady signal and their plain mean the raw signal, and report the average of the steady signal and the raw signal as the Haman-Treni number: 16.9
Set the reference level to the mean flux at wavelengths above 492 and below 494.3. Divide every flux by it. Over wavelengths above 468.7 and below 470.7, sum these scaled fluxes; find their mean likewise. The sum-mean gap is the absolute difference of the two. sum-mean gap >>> 4.2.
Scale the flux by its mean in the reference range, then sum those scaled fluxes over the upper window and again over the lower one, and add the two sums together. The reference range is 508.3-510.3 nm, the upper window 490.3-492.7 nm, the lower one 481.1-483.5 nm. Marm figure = 10.2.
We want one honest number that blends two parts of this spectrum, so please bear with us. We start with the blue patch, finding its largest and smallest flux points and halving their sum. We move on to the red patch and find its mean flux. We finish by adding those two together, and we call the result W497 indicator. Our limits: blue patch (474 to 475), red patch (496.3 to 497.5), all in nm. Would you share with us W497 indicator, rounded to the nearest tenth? 3.9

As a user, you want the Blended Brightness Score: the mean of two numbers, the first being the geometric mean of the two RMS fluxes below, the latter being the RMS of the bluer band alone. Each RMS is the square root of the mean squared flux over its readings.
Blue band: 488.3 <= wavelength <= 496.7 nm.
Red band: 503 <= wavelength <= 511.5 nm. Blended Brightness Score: 2.05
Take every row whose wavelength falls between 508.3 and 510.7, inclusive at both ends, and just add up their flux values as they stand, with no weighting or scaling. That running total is 14.3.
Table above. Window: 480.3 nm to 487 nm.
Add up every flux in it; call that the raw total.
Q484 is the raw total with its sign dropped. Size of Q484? 34.1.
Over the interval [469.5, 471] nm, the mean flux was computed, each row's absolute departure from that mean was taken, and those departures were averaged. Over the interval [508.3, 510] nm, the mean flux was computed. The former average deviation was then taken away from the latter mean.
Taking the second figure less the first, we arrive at 2.36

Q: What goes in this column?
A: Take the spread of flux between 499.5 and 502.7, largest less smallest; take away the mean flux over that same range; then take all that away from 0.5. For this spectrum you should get 2.28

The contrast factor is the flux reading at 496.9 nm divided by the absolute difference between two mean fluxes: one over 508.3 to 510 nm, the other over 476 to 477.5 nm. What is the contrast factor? 7.1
